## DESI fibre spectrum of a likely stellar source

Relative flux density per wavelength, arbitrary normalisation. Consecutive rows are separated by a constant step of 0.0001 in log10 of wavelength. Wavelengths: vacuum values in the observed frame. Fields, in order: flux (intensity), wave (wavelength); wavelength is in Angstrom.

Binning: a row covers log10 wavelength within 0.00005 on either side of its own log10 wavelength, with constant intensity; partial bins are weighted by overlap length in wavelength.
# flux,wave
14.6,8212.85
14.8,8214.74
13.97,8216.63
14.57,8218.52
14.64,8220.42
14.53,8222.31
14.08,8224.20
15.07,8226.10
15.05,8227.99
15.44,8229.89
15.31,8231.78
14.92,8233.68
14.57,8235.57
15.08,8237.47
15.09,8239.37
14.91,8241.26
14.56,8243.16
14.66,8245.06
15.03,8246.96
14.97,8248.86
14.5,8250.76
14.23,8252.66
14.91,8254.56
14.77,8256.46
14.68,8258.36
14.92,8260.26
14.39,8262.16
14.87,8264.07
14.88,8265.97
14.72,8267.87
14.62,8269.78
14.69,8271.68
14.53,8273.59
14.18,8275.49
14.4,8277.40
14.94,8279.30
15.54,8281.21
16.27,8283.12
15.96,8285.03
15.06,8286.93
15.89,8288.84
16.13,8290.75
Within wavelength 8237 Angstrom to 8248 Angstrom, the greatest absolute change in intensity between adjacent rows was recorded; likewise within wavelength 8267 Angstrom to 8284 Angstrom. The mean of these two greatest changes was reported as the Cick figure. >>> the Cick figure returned 0.55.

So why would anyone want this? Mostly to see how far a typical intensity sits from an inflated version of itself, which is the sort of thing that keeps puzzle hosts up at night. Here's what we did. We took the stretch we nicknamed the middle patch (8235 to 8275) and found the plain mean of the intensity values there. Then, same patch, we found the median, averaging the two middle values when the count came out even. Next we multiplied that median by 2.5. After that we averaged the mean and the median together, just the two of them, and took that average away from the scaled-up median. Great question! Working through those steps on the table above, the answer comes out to 22.1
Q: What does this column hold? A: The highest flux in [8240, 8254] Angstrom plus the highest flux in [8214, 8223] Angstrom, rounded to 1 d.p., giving 29.8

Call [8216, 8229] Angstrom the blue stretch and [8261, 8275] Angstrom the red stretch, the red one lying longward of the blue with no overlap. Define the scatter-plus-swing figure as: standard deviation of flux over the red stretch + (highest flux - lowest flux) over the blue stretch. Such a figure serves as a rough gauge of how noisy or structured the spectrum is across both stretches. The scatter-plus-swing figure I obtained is 1.3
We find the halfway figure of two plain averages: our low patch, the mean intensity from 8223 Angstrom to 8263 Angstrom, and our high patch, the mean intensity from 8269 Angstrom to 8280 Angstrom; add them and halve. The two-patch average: 14.7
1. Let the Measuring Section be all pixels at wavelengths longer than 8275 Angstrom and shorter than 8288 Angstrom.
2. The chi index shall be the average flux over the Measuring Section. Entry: 15.2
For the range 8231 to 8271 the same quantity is 14.8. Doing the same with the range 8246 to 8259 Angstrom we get 14.7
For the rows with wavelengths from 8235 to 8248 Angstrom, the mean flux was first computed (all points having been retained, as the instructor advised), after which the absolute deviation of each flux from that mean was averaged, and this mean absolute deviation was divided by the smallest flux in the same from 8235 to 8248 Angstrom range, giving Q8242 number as 0.0145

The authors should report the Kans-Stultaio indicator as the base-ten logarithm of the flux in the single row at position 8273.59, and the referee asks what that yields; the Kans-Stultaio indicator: 1.16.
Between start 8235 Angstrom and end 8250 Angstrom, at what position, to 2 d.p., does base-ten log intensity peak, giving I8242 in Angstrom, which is 8239.37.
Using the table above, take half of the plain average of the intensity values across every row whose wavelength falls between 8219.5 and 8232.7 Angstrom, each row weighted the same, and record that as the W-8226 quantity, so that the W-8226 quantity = 7.44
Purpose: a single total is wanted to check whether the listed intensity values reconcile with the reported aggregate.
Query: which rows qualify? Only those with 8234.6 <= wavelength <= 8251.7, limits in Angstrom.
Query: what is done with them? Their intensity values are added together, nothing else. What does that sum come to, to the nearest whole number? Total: 133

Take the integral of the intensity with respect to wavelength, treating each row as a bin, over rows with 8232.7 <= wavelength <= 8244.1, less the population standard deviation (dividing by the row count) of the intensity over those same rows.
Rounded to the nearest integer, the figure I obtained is 169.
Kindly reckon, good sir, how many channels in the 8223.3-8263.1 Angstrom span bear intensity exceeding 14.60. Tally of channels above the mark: 15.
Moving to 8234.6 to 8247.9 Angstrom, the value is 5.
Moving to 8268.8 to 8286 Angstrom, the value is 6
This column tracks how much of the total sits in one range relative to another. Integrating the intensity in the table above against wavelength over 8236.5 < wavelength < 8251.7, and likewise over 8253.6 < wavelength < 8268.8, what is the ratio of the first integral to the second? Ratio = 1.00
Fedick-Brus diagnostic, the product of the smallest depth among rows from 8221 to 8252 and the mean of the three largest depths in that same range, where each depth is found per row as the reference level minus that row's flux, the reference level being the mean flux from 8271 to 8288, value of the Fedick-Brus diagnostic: -0.26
